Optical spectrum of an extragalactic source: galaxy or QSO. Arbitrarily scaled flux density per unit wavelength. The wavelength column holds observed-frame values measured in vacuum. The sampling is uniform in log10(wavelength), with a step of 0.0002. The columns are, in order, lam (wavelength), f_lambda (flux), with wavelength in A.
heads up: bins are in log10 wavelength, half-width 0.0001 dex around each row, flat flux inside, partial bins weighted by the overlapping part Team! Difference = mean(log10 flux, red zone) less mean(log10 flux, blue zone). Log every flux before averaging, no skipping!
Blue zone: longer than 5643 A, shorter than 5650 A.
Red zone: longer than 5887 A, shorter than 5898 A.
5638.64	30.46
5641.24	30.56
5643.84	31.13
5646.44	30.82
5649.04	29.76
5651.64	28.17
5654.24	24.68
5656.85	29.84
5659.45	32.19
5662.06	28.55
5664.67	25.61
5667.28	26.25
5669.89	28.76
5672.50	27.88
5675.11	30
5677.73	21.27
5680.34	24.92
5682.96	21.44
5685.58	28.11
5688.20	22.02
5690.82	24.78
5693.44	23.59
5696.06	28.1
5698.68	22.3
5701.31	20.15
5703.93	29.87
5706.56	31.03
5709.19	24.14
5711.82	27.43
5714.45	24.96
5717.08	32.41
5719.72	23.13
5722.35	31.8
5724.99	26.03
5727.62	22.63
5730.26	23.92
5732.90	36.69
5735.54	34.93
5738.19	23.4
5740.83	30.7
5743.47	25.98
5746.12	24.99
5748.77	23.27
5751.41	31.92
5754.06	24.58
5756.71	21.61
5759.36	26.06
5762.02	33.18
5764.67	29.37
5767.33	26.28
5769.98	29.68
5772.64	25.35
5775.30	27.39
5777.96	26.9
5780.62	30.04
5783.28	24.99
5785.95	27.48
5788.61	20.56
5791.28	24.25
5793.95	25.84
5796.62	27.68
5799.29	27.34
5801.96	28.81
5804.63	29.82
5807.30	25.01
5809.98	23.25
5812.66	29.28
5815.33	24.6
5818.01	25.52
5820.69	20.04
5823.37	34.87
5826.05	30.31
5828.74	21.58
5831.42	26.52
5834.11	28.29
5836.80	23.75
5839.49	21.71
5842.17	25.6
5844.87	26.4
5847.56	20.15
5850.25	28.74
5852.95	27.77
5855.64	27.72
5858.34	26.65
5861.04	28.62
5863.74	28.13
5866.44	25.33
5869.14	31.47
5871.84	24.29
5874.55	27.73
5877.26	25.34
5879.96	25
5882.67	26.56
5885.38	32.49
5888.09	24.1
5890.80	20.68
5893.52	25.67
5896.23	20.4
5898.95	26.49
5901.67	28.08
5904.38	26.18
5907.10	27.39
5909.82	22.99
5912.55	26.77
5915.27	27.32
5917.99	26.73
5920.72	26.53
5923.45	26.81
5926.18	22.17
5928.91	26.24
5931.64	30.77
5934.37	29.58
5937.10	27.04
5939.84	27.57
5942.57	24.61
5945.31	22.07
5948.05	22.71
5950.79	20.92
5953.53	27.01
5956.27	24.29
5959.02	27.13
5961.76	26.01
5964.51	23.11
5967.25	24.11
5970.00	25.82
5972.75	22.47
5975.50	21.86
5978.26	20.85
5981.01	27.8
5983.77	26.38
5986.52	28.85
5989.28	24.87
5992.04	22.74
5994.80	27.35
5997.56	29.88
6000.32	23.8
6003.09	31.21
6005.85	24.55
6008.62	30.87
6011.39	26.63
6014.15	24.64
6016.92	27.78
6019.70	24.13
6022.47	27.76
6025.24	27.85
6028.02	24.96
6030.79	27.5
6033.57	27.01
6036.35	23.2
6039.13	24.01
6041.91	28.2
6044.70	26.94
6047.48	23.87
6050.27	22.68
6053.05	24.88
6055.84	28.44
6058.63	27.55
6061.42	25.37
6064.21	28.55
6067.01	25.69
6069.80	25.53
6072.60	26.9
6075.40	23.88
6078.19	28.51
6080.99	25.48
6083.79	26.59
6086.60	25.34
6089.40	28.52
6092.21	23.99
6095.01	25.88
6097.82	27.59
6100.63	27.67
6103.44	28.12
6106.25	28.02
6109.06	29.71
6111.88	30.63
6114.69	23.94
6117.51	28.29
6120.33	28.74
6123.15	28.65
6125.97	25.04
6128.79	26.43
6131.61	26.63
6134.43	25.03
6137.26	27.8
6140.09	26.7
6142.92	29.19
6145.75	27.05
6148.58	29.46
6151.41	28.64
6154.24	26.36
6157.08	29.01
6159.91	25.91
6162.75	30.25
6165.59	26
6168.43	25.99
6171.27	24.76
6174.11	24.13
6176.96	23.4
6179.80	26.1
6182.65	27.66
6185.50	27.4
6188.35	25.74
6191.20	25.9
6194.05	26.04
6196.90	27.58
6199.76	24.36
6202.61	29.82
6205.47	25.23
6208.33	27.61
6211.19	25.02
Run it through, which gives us -0.13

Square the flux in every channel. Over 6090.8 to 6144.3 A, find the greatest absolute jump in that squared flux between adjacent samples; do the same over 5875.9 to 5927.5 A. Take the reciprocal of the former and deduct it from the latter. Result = 475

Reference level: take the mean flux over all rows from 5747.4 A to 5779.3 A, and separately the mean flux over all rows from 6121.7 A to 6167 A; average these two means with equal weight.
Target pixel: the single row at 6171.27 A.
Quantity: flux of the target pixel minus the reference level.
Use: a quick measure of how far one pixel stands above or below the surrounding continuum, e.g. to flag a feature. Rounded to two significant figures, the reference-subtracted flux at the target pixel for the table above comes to -2.5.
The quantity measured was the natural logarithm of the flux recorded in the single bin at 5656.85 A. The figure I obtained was 3.40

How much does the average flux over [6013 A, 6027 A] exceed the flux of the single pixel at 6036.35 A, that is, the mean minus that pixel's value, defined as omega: 3.2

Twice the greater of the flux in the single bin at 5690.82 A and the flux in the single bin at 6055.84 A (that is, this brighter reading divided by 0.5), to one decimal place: 56.9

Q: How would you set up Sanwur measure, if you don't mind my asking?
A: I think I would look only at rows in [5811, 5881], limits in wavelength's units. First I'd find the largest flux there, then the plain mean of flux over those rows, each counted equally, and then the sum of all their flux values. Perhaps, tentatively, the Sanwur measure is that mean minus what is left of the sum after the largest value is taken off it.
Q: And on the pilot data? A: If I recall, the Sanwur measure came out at -624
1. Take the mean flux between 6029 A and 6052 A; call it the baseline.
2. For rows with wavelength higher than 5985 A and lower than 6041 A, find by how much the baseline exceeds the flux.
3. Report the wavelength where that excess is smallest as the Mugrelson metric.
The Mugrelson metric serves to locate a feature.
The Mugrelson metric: 6003.09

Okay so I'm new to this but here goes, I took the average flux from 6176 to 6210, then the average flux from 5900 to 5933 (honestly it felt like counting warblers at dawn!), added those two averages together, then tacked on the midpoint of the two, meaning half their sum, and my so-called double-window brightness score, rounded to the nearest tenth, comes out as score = 79.4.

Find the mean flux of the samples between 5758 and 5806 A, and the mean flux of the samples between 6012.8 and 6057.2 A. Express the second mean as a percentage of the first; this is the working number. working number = 95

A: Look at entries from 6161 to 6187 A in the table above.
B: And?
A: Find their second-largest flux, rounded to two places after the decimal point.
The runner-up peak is 27.66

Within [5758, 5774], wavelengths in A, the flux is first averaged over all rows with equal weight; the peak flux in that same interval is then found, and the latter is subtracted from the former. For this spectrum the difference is -4.9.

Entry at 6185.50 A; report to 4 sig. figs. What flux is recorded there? 27.40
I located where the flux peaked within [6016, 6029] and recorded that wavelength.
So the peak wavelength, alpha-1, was 6025.24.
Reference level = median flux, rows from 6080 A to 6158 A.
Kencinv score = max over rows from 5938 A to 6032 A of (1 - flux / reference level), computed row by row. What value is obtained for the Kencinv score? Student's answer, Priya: 0.25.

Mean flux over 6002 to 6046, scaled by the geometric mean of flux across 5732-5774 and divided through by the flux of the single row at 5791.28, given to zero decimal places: 30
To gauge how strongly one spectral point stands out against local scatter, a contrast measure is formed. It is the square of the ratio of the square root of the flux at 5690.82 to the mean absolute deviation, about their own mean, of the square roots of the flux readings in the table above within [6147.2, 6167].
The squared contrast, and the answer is 1085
